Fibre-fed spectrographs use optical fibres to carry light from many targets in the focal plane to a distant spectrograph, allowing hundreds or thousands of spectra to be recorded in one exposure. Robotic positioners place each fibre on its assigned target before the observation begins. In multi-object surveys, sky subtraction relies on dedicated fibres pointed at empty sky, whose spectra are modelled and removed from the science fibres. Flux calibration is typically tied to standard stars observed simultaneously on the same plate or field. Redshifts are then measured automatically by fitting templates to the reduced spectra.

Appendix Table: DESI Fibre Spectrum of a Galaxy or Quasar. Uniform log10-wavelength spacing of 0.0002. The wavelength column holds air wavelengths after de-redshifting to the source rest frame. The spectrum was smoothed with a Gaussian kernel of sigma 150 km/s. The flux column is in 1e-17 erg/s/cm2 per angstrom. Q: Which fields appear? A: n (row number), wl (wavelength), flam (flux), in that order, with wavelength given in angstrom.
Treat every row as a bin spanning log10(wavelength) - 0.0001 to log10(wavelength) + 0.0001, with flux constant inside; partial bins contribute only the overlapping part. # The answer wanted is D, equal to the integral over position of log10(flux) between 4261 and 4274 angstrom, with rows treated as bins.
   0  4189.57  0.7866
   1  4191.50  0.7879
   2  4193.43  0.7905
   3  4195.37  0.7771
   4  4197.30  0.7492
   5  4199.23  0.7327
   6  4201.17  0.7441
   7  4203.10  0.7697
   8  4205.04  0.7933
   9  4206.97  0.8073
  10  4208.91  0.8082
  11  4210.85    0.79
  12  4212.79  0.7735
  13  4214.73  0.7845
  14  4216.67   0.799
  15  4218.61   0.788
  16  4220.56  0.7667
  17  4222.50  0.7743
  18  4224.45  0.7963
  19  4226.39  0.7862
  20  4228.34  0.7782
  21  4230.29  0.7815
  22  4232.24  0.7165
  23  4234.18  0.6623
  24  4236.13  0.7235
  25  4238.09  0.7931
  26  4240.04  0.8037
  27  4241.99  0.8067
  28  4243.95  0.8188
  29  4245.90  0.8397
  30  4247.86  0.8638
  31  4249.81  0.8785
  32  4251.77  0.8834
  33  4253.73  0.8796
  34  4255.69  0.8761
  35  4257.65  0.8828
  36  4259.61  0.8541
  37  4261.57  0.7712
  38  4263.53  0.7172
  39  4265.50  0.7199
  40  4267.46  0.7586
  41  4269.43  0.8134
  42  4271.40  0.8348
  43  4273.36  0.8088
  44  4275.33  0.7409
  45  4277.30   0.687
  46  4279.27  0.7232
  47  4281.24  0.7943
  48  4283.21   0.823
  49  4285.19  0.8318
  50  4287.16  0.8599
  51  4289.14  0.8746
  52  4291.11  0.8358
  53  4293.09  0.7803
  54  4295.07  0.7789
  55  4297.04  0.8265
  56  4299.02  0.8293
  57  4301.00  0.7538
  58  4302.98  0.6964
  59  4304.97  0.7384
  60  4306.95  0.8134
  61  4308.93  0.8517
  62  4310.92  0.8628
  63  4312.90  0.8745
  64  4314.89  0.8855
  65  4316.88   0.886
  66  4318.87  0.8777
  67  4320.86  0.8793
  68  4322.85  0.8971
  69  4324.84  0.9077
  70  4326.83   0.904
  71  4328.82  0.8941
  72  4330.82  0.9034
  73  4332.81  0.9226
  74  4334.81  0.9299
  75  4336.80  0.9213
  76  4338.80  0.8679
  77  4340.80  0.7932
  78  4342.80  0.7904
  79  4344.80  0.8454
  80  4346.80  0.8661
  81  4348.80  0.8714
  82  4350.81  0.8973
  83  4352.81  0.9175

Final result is -1.45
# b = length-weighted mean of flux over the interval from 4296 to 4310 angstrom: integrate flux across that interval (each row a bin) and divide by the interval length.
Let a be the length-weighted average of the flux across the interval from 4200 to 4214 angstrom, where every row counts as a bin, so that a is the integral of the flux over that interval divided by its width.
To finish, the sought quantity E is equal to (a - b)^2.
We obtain 0.000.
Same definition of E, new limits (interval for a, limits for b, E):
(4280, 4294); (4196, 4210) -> 0.003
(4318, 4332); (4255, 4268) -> 0.010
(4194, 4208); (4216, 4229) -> 0.000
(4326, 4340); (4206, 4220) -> 0.013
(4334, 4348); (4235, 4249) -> 0.003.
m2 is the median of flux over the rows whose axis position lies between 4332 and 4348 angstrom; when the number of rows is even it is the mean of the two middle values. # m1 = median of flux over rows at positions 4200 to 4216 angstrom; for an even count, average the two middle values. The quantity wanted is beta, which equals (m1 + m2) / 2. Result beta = 0.827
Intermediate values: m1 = 0.79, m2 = 0.867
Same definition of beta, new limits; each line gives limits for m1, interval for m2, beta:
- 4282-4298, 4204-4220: 0.810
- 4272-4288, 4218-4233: 0.791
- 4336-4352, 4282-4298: 0.848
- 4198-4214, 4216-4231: 0.783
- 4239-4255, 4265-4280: 0.801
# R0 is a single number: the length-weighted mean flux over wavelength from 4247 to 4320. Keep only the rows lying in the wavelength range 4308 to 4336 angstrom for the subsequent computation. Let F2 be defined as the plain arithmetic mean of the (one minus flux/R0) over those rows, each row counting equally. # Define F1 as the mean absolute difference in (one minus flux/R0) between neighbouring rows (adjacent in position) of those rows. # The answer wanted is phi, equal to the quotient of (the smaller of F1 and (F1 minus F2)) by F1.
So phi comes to 1.00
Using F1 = 0.012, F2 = -0.09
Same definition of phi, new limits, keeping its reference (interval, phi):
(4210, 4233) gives -1.17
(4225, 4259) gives 0.78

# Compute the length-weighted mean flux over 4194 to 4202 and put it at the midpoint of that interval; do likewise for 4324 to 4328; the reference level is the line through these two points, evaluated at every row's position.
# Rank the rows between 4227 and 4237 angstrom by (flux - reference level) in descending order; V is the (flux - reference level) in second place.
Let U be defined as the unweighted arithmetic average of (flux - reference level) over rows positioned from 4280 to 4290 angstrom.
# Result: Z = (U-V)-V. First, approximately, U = -0.020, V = -0.01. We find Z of 0.00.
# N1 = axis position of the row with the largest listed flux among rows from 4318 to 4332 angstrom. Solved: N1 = 4324.84 angstrom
